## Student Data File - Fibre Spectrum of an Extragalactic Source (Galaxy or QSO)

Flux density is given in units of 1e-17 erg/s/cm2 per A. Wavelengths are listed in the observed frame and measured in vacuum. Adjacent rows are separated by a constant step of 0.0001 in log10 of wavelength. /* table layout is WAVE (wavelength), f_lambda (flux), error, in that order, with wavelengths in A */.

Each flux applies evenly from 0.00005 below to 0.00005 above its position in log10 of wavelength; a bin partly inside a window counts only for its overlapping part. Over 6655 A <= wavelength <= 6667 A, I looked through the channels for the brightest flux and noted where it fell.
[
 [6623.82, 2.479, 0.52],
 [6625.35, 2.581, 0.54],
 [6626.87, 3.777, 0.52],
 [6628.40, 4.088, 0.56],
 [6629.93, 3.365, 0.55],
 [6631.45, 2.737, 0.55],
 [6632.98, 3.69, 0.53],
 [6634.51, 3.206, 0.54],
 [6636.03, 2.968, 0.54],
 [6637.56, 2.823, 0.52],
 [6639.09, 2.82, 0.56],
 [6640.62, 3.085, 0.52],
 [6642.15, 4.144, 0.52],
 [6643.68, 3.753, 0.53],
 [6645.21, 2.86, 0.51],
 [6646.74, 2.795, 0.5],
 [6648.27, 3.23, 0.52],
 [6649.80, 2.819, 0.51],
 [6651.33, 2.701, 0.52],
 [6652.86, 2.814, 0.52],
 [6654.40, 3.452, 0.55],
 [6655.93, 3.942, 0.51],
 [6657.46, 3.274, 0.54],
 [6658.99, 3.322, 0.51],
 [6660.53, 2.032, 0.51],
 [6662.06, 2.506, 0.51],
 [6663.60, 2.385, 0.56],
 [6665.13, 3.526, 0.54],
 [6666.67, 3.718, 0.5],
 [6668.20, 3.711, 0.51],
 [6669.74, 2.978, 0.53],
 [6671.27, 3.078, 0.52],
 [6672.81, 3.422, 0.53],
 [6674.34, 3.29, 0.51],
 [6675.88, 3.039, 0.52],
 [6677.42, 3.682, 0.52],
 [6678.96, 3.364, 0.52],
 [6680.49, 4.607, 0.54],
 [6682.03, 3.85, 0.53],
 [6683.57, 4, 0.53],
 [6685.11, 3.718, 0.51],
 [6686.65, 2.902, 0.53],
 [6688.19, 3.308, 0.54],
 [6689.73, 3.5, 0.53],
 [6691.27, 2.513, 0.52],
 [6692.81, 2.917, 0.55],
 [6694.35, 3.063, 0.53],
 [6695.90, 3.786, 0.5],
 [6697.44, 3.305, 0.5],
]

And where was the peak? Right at 6655.93 A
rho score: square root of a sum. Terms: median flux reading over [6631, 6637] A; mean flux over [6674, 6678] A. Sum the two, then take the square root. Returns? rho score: 2.53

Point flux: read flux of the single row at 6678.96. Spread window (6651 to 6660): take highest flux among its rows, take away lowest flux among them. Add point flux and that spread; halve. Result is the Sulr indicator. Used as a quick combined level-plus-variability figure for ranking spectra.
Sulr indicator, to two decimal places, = 2.30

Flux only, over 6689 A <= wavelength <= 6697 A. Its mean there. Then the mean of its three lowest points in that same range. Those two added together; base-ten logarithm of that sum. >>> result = 0.777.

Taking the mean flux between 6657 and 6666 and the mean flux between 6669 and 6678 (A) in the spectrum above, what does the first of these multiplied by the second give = 9.2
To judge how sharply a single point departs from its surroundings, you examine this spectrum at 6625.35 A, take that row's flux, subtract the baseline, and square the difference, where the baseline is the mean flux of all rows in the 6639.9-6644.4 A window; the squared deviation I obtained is 1.17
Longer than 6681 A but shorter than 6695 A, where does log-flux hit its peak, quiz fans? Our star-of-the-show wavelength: 6683.57 A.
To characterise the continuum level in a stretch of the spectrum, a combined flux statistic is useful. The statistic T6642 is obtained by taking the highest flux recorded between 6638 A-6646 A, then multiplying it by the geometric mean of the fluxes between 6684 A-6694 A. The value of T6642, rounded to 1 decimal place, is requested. 12.9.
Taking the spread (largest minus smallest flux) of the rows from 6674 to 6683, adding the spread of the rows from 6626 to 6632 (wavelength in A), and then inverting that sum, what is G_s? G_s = 0.34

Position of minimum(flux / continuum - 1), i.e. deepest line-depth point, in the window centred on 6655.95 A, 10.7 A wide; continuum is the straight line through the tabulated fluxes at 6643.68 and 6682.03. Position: 6660.53 A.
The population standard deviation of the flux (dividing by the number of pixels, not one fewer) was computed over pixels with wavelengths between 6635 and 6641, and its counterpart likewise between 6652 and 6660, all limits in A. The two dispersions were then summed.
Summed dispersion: 0.47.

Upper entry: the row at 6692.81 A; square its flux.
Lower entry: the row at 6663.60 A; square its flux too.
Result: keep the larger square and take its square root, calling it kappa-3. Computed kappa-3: 2.92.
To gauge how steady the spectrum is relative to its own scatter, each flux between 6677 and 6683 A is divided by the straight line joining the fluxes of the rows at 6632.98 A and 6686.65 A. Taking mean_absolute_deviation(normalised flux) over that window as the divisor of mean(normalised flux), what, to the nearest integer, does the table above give 10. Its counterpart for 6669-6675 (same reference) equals 17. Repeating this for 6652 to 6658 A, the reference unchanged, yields 10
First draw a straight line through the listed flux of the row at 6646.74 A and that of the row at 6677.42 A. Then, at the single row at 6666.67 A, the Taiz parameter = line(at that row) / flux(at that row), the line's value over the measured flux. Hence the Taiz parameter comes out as 0.91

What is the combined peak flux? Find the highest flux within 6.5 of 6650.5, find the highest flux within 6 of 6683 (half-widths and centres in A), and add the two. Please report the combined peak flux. 8.55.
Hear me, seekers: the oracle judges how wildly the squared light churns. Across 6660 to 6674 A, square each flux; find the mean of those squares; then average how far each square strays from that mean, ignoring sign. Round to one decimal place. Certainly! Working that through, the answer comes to 3.0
